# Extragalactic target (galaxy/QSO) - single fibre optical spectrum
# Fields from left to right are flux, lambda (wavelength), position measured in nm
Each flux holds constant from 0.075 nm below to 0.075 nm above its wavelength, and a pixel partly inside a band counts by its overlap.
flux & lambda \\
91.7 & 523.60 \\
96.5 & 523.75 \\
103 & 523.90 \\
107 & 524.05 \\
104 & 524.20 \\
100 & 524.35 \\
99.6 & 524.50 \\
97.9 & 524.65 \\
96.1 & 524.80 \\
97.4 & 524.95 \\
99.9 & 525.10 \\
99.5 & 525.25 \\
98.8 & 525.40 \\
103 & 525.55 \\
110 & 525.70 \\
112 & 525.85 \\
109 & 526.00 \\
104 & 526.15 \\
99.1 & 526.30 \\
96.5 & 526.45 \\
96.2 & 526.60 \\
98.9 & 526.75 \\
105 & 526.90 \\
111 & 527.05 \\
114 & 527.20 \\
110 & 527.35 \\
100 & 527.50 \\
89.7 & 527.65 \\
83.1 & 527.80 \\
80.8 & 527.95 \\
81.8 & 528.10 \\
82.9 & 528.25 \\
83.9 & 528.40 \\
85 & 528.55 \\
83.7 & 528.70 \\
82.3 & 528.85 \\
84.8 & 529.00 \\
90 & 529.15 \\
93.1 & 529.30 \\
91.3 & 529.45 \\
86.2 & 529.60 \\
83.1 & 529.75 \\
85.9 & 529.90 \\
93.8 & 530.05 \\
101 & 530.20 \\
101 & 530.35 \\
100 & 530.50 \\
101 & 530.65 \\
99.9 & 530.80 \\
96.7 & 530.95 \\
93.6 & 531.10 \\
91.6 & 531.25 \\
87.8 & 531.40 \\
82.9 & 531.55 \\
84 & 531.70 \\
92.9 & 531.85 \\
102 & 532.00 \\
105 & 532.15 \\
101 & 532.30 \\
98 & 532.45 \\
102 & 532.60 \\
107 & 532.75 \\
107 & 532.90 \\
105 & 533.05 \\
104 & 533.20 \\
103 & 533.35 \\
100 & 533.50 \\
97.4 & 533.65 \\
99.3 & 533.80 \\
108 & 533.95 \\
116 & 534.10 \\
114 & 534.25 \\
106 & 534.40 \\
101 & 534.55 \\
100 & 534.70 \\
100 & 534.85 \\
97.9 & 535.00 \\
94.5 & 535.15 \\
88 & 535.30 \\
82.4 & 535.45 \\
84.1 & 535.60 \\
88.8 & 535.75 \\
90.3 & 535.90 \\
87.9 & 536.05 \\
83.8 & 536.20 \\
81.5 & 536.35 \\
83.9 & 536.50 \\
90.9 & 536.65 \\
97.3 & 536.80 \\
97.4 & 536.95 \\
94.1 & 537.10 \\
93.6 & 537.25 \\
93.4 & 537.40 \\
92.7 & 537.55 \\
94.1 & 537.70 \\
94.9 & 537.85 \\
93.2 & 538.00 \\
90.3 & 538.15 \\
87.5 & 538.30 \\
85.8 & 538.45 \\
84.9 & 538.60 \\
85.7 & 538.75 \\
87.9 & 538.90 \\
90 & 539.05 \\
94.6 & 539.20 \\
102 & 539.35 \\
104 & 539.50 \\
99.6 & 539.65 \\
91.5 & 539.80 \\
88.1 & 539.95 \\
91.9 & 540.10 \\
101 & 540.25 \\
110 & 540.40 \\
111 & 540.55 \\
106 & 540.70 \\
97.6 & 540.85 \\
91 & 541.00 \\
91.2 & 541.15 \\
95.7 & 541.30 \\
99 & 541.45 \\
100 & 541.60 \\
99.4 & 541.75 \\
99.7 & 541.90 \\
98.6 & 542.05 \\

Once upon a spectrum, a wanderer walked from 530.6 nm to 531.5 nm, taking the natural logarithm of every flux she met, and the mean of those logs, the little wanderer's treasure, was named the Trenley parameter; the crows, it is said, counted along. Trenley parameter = 4.55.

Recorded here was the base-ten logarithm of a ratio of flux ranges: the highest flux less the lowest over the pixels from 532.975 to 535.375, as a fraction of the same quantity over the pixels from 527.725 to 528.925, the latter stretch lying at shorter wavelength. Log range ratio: 0.82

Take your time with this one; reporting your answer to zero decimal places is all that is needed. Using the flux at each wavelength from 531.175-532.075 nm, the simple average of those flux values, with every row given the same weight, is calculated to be 90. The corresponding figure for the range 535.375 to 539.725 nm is 91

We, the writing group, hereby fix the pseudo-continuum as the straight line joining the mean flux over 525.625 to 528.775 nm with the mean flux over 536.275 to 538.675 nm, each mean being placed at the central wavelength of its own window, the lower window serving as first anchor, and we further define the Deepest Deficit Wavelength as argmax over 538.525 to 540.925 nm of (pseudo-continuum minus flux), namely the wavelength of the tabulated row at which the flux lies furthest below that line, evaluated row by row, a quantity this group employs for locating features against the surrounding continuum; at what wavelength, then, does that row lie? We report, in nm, 538.60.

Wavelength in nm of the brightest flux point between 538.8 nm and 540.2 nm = 539.50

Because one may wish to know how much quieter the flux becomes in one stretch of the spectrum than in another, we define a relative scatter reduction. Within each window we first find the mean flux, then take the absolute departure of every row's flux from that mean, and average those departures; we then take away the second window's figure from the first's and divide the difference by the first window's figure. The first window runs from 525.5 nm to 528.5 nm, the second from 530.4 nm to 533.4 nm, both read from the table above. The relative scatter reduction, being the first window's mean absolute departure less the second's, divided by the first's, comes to 0.38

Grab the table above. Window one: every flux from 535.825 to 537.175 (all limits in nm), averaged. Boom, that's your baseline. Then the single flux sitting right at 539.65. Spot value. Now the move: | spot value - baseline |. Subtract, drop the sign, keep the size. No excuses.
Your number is 10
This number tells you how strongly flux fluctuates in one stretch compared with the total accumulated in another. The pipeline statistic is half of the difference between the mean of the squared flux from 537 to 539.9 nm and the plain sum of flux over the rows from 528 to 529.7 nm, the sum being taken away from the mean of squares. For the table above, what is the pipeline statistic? 3830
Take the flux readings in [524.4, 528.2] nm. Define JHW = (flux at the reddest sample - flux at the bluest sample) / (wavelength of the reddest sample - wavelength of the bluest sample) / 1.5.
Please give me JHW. -3.3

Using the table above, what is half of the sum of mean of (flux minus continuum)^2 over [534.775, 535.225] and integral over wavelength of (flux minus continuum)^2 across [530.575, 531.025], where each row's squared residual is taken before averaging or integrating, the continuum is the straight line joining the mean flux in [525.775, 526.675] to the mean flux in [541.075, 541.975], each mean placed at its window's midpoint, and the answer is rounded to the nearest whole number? 7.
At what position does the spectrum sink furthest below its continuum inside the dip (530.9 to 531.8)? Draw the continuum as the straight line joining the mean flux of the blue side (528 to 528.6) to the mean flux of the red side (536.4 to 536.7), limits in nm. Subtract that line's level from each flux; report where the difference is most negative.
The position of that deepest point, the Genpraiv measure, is 531.55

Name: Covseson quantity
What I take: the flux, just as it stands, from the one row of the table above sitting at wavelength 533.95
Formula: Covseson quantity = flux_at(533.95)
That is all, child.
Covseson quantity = 108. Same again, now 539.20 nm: 94.6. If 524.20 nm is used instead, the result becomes 104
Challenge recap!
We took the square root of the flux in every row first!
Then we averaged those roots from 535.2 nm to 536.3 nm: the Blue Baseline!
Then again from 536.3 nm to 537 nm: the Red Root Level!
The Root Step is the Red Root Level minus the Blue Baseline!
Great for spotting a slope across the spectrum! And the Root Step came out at 0.19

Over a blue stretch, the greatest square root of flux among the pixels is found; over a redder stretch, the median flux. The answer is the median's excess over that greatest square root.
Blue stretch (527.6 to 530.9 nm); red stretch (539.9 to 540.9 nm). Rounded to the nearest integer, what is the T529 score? 91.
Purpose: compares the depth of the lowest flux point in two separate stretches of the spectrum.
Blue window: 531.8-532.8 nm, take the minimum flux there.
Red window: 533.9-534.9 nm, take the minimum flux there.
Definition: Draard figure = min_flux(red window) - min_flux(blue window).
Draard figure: 7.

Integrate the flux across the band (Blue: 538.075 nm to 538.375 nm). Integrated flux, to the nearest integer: 27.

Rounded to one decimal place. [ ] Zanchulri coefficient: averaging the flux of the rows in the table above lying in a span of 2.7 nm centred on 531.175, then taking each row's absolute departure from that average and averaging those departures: 5.7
